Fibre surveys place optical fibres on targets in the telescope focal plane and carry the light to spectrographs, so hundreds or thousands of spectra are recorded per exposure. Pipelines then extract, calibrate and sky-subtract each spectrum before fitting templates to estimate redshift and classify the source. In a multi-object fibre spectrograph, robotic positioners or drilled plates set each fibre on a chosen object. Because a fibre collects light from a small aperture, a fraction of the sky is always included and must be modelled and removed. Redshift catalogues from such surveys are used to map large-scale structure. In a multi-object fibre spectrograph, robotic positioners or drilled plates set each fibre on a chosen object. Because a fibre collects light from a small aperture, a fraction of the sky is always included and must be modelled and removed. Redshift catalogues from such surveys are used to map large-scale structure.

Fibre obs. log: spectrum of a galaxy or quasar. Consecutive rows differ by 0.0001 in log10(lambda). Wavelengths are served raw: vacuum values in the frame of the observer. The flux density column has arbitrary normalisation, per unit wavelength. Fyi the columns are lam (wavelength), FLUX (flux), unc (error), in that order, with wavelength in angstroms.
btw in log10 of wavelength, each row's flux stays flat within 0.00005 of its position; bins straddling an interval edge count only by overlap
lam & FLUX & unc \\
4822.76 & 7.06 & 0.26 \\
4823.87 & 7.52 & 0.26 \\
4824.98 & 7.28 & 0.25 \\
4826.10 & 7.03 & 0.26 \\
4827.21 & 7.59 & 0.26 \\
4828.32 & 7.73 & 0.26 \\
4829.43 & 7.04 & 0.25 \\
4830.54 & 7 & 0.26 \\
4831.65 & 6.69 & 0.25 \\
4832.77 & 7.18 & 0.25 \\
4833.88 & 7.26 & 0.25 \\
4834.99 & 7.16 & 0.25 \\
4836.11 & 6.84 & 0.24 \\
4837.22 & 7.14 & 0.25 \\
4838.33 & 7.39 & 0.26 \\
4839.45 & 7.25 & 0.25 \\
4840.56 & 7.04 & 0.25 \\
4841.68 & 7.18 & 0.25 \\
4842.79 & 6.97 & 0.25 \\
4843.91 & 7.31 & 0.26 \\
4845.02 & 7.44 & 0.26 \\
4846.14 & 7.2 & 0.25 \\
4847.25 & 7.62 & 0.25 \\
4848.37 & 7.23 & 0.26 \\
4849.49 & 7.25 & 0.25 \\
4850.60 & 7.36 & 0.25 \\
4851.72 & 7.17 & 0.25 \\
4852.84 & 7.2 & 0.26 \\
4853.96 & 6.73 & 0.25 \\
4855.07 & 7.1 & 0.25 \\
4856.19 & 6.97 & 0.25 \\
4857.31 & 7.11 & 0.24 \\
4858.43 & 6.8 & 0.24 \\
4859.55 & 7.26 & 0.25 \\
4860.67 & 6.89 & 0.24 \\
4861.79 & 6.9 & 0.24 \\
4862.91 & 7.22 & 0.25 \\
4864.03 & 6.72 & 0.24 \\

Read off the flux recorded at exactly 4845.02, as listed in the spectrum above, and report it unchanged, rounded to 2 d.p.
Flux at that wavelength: 7.44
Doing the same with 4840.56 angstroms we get 7.04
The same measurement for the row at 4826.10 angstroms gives 7.03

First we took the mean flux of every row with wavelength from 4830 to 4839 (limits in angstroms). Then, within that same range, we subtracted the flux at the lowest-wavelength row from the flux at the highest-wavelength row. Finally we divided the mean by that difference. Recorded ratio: 18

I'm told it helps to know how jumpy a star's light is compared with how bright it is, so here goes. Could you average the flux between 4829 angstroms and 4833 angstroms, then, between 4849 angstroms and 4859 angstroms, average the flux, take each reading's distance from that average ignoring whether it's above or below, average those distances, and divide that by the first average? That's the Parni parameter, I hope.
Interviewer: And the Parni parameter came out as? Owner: 0.023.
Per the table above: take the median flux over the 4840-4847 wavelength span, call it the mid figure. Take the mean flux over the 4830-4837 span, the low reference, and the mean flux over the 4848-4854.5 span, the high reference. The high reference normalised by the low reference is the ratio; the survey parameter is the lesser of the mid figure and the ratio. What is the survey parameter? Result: 1.02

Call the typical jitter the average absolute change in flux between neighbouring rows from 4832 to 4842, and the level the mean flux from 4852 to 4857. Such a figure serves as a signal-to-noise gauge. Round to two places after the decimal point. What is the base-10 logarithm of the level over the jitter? 1.56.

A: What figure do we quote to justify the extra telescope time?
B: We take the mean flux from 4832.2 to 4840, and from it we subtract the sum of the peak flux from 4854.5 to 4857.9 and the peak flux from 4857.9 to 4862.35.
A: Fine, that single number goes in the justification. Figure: -7.2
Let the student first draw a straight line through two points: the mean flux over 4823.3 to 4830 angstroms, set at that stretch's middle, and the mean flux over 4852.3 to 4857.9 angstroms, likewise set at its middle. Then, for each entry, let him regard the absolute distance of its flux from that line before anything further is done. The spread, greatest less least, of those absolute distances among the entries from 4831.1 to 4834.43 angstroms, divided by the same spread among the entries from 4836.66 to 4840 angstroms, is 4.7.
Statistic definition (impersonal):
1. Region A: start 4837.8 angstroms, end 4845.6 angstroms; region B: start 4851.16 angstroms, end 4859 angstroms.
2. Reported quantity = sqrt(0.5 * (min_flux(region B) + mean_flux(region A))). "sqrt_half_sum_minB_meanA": 2.64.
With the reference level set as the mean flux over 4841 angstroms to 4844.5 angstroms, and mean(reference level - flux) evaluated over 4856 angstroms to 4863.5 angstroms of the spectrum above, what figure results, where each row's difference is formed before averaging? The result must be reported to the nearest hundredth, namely 0.13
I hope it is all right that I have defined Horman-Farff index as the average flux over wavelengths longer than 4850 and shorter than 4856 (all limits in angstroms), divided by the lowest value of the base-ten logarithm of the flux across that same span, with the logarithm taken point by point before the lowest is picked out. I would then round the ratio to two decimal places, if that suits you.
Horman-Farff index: 8.59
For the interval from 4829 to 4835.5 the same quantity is 8.55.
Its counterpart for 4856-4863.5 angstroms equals 8.43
